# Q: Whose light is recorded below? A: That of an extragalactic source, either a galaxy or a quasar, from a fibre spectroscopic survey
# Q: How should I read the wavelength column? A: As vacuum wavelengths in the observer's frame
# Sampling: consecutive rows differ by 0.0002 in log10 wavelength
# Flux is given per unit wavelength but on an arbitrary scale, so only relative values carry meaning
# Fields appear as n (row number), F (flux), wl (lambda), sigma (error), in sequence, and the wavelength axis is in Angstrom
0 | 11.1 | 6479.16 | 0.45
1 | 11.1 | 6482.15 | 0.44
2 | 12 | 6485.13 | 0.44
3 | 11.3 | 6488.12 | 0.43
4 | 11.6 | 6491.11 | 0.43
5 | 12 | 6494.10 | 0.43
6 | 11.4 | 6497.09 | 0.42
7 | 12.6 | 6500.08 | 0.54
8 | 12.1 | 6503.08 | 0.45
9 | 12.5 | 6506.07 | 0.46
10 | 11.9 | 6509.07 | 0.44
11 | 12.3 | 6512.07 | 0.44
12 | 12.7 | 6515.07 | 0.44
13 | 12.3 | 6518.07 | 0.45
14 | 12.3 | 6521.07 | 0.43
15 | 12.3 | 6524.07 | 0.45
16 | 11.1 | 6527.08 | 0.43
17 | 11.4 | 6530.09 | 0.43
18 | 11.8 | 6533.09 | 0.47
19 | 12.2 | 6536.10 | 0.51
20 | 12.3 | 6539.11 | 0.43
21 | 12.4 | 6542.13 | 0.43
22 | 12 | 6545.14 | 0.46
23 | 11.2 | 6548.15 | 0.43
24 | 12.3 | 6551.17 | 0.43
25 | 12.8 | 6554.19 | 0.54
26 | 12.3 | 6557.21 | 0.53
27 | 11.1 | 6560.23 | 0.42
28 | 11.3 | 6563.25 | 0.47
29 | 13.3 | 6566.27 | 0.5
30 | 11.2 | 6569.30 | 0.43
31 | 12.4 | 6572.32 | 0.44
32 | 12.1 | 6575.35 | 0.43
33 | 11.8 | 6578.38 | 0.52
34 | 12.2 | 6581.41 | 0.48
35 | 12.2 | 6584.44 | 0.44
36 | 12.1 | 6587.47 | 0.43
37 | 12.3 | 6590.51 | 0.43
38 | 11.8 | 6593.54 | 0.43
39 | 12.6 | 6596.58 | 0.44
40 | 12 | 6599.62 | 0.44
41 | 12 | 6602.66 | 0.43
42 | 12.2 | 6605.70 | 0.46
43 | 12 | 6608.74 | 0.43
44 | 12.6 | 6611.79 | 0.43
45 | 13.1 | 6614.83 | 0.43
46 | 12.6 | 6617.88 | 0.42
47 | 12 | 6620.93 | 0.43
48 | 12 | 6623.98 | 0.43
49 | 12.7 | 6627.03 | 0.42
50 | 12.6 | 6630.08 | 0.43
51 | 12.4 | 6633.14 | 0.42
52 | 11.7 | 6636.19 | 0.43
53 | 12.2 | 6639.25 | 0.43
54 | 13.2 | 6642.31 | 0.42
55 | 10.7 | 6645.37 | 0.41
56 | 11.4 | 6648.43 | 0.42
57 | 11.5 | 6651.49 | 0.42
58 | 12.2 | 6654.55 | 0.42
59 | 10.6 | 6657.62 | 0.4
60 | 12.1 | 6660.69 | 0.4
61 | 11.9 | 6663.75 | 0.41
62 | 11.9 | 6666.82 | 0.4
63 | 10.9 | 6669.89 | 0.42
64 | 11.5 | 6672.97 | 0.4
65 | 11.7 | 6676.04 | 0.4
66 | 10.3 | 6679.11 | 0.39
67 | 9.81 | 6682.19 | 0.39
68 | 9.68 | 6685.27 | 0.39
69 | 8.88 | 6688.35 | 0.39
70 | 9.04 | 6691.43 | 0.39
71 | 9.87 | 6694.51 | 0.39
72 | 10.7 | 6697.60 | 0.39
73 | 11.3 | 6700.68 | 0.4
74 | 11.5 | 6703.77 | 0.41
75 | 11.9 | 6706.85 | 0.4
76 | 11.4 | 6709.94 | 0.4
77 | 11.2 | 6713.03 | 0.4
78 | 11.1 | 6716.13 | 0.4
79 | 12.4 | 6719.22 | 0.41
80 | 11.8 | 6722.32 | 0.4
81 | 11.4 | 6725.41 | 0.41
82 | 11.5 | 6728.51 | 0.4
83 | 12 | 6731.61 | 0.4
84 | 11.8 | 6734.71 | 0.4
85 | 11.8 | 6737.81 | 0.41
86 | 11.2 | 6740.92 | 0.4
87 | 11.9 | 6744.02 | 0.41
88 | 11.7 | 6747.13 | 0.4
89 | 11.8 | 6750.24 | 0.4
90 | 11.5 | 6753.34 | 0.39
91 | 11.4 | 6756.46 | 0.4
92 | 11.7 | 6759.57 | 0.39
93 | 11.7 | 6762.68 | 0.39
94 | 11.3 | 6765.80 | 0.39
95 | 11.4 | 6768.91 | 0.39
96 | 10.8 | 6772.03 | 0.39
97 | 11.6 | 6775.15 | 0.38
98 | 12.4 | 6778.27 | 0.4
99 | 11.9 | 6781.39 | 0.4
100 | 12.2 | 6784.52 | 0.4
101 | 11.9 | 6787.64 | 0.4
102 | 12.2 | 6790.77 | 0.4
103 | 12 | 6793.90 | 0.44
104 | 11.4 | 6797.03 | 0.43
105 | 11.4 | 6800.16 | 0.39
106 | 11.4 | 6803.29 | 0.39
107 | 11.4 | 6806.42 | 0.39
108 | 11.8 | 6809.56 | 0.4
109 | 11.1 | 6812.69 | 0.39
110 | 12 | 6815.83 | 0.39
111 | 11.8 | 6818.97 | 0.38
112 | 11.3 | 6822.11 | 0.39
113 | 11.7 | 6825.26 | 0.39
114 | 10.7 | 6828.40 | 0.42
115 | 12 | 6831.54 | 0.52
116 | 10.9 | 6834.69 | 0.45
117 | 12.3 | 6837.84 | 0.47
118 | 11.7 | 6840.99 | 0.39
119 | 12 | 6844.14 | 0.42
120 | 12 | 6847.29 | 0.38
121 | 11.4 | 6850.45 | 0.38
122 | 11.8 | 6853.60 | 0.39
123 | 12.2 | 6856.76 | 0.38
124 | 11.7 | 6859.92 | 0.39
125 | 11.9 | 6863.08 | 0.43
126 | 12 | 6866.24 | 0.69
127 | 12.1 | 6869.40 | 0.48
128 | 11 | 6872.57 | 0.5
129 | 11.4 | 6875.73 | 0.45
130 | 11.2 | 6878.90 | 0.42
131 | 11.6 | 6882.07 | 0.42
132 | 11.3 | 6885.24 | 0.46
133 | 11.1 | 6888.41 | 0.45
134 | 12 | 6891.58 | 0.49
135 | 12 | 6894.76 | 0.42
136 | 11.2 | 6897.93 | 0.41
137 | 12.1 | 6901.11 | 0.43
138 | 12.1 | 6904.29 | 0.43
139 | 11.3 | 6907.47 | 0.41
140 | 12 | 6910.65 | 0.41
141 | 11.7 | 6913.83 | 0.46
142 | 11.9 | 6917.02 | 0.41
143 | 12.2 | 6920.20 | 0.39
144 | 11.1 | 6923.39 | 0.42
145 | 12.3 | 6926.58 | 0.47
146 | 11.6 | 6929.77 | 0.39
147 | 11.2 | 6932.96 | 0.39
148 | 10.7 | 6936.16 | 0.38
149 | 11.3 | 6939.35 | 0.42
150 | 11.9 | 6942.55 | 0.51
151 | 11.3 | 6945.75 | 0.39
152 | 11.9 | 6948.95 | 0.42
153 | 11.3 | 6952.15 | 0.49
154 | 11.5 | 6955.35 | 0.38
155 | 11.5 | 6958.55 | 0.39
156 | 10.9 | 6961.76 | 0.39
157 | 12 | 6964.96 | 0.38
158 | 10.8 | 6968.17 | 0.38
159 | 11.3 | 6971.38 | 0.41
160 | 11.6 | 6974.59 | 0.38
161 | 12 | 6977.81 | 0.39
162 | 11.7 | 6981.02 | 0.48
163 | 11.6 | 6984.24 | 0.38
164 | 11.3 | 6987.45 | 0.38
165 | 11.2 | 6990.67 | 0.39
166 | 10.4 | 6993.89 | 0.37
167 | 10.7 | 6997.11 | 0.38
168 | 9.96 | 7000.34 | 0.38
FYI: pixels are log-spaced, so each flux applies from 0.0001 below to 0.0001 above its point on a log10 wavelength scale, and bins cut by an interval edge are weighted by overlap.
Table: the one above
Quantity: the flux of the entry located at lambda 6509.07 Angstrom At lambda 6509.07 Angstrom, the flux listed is 11.9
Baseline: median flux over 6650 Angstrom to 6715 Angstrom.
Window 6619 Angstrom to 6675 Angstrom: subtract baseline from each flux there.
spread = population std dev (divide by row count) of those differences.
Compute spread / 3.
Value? 0.223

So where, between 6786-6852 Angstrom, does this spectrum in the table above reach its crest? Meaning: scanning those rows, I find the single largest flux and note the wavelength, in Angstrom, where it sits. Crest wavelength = 6837.84 Angstrom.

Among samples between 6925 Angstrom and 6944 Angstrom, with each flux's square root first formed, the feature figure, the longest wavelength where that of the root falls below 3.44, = 6939.35 Angstrom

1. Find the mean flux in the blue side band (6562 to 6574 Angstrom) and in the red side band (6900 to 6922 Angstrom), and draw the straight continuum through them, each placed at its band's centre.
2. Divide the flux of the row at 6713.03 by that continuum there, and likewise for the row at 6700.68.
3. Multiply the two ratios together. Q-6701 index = 0.88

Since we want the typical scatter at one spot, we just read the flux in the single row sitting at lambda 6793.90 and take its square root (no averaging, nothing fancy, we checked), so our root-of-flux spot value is 3.46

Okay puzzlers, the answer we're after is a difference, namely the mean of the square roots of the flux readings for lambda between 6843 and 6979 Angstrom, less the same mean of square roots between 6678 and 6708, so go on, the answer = 0.20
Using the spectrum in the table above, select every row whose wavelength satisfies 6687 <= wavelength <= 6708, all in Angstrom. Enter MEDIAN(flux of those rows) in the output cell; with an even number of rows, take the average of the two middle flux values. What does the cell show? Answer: 10.7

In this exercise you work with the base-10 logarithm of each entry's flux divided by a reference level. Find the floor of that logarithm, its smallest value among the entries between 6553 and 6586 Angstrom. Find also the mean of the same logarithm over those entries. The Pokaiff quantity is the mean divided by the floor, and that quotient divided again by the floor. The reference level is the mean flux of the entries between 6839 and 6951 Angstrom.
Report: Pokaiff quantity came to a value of 30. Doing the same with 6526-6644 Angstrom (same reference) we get 37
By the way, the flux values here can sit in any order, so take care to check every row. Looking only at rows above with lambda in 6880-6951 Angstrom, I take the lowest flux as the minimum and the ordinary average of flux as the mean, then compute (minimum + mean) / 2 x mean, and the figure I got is 130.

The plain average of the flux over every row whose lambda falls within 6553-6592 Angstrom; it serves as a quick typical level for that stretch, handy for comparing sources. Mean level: 12.08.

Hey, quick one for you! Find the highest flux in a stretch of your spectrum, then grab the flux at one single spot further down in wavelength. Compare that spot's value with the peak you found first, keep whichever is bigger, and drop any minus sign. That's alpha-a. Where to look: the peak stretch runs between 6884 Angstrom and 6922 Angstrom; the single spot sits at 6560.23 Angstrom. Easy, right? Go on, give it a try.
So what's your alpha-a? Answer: 12.2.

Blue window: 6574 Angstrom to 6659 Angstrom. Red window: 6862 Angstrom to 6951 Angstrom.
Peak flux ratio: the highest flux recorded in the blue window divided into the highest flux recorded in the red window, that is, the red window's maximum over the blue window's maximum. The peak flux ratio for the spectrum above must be 0.93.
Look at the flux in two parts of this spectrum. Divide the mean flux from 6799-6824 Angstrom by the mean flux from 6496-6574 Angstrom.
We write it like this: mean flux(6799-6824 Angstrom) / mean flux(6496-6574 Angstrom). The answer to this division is 0.956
